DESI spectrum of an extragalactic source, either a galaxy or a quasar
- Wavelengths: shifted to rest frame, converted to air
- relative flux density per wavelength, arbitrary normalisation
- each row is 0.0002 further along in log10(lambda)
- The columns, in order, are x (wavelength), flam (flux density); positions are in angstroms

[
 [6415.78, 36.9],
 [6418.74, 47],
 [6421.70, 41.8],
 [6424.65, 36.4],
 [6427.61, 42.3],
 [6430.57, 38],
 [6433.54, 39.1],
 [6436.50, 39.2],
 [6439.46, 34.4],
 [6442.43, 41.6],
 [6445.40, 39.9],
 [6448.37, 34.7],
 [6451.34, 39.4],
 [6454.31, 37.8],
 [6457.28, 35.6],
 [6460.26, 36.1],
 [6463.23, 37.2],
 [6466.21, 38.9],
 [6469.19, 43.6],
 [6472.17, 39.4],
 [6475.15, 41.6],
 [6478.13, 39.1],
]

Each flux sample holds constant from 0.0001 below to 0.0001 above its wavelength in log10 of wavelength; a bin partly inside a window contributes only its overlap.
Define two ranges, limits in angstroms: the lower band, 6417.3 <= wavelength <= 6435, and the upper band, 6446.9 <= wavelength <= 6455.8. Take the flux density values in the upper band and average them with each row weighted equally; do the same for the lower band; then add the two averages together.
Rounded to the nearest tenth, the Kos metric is 78.1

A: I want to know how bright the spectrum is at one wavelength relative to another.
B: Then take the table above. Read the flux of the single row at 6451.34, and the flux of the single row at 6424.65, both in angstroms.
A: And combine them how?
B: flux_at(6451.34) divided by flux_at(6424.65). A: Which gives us 1.08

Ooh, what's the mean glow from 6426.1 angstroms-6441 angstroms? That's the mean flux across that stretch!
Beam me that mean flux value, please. 38.6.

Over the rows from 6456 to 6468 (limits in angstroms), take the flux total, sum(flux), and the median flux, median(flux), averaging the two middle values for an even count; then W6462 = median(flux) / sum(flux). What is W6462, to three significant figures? 0.248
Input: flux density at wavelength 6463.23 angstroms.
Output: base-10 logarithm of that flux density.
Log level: 1.57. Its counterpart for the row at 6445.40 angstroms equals 1.60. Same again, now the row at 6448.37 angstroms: 1.54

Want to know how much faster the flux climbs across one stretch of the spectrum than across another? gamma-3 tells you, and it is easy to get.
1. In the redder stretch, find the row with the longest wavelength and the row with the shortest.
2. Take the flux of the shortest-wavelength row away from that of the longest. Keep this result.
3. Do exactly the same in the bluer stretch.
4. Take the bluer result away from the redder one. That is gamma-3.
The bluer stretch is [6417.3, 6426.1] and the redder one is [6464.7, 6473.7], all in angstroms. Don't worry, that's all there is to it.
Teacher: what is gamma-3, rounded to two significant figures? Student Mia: 11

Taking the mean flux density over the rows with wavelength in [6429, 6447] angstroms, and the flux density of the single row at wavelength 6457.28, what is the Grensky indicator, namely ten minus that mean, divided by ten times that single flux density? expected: -0.0806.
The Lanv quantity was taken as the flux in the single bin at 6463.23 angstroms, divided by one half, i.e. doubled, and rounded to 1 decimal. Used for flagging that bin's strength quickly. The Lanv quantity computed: 74.4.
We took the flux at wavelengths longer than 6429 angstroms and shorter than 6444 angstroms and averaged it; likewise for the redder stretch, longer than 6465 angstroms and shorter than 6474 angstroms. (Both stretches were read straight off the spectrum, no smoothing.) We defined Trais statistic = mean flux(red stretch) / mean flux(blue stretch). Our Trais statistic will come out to 1.06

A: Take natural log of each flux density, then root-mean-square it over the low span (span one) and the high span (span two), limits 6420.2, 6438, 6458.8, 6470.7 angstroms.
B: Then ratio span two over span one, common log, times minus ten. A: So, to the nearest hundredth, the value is 0.02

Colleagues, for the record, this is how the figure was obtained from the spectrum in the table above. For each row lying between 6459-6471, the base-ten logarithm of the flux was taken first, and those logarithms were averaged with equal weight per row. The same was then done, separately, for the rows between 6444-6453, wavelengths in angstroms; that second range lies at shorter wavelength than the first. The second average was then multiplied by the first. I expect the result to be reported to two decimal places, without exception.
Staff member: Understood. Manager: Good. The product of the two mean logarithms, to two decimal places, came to 2.51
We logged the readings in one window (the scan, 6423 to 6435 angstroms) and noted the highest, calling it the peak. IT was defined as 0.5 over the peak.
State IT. 0.0118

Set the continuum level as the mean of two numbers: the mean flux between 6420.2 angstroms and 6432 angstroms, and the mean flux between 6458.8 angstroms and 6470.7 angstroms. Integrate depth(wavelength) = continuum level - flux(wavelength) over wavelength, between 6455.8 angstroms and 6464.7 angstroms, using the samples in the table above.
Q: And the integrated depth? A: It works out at 27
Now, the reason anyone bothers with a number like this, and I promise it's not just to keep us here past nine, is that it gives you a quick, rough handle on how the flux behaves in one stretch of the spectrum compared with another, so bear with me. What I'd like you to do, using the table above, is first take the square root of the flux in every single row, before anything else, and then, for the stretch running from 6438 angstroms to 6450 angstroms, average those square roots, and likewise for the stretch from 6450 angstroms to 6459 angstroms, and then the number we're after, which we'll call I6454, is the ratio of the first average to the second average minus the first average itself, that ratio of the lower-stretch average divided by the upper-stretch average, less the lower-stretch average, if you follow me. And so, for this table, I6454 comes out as -5.13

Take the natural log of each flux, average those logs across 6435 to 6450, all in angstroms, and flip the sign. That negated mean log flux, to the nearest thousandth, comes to -3.634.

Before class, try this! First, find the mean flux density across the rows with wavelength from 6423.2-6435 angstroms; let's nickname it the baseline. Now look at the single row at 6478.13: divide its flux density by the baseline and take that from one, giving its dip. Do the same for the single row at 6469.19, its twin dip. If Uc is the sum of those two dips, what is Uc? -0.12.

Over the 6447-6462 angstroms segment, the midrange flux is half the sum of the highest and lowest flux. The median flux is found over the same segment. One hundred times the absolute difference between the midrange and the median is 95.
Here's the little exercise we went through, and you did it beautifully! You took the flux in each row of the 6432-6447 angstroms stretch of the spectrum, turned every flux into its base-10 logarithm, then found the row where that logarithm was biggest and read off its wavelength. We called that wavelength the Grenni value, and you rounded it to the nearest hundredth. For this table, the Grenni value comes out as 6442.43 angstroms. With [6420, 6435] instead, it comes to 6427.61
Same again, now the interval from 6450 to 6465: 6451.34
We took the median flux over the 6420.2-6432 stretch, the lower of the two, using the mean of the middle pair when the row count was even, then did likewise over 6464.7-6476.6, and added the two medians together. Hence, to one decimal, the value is 80.4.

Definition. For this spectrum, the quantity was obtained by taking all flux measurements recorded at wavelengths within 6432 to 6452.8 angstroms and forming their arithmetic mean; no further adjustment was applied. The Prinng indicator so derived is 38.3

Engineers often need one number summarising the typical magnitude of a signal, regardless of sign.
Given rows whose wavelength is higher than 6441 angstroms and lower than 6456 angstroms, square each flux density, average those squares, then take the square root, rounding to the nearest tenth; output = 38.8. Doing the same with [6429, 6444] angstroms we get 38.5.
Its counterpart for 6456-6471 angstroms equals 38.4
